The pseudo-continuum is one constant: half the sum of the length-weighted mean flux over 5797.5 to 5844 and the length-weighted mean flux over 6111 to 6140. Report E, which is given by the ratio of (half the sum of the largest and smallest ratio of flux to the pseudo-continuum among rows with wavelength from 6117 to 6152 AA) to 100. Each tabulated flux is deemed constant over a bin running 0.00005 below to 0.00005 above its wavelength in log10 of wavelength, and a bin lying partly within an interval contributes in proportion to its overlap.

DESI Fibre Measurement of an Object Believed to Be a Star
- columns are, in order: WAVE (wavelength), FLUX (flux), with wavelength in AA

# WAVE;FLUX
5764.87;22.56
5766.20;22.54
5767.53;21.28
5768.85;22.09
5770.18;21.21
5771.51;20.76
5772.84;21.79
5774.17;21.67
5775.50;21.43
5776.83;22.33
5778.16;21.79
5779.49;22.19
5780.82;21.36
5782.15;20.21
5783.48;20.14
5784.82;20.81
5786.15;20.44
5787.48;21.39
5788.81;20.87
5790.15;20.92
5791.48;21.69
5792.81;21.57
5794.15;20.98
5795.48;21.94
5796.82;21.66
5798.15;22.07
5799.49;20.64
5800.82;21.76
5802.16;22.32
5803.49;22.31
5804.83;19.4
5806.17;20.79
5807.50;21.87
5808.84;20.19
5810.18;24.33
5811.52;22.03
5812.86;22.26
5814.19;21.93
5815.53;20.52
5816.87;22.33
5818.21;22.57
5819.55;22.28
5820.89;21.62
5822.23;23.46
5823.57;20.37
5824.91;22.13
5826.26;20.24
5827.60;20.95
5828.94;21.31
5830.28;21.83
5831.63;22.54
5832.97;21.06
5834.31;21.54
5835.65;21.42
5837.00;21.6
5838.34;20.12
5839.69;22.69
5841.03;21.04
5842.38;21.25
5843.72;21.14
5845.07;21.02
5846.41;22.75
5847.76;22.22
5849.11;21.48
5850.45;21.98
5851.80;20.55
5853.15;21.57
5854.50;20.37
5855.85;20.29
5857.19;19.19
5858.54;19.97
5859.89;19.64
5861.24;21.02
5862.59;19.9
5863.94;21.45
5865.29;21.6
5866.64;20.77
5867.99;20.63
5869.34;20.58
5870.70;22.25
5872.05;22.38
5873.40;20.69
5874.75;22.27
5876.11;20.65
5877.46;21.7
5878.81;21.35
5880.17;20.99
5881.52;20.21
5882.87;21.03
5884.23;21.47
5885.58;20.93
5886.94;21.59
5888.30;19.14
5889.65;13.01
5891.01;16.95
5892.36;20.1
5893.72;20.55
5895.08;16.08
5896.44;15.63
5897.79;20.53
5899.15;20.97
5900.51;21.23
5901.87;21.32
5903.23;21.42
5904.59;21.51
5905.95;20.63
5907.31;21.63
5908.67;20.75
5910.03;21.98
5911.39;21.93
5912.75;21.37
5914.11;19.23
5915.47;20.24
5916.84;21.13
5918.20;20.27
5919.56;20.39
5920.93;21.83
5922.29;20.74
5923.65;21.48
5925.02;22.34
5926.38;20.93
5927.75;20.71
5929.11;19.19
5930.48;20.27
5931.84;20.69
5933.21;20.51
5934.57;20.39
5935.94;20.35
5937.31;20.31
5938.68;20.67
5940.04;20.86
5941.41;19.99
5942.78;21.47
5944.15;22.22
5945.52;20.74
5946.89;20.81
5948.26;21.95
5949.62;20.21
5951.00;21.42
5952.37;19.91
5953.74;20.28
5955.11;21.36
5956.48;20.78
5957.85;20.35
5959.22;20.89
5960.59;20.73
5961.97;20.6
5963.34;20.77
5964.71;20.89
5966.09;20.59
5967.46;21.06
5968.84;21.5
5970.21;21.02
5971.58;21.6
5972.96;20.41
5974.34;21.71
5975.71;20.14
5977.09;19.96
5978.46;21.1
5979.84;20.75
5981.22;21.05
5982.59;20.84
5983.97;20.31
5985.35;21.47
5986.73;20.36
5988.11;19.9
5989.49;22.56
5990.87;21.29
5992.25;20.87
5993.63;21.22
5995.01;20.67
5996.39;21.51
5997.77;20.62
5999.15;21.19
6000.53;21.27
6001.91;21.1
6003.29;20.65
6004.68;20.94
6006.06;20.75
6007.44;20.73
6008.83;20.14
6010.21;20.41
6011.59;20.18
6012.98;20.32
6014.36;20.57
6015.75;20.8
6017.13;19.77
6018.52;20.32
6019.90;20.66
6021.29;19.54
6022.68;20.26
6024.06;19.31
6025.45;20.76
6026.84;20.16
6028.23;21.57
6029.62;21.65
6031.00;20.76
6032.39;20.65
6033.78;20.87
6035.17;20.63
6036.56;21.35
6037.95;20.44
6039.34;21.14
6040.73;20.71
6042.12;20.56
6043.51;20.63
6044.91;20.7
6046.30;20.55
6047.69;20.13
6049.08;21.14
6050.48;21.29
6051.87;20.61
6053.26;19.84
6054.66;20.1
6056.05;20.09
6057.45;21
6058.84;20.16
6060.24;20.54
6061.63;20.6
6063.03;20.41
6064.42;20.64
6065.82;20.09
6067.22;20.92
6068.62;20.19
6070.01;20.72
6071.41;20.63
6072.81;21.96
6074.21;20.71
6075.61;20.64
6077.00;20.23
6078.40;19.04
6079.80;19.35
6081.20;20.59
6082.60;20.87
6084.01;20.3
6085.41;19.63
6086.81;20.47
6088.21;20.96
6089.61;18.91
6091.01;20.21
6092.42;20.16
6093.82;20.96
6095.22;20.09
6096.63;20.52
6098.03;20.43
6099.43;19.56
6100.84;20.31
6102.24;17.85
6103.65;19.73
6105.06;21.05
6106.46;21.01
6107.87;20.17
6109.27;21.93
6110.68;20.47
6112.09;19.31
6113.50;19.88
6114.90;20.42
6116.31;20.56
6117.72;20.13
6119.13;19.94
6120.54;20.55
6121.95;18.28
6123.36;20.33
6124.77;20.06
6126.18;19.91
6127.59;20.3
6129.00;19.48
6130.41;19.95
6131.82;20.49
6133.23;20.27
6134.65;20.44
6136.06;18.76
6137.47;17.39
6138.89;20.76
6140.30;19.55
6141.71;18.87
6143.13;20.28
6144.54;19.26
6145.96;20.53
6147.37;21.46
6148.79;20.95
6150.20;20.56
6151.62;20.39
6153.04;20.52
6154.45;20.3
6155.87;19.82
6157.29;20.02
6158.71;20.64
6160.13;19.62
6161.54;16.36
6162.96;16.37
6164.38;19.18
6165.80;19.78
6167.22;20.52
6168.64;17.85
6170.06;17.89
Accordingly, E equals 0.0094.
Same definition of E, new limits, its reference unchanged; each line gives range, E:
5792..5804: 0.0104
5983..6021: 0.0102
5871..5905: 0.0085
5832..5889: 0.0101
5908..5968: 0.0100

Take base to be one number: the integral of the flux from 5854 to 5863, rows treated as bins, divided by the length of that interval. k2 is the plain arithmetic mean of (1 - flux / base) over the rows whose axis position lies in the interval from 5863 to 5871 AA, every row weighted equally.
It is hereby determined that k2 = -0.06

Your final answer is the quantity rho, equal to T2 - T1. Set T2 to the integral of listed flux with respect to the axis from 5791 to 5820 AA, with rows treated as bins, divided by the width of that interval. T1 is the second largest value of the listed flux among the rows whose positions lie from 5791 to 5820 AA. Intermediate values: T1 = 22.57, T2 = 21.7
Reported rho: -0.87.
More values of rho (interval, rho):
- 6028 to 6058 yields -0.84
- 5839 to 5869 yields -1.67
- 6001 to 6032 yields -1.05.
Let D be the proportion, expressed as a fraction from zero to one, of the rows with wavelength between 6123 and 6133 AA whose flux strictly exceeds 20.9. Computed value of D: 0.0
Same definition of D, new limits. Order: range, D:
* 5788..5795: 0.8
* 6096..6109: 0.2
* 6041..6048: 0.0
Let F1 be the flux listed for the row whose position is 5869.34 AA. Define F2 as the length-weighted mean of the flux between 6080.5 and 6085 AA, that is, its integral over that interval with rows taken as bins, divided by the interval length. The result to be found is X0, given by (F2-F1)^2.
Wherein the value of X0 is 0.01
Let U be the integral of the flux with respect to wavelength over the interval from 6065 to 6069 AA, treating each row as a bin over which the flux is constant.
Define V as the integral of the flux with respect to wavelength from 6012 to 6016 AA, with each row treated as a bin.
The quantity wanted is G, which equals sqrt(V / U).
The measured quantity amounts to 1.00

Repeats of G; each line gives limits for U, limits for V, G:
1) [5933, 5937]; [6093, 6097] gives 1.00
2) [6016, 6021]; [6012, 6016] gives 0.90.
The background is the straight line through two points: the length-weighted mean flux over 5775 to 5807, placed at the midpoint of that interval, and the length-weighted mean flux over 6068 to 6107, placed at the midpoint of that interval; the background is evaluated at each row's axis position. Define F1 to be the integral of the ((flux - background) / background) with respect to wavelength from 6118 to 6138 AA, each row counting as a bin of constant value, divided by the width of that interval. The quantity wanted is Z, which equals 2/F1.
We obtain -113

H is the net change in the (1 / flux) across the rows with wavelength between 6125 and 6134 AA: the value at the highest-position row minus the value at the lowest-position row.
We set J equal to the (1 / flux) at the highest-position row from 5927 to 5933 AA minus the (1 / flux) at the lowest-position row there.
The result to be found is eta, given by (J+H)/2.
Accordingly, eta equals -0.0004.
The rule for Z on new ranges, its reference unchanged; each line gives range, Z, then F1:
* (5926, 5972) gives 2115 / 0.001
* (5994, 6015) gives 207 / 0.010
